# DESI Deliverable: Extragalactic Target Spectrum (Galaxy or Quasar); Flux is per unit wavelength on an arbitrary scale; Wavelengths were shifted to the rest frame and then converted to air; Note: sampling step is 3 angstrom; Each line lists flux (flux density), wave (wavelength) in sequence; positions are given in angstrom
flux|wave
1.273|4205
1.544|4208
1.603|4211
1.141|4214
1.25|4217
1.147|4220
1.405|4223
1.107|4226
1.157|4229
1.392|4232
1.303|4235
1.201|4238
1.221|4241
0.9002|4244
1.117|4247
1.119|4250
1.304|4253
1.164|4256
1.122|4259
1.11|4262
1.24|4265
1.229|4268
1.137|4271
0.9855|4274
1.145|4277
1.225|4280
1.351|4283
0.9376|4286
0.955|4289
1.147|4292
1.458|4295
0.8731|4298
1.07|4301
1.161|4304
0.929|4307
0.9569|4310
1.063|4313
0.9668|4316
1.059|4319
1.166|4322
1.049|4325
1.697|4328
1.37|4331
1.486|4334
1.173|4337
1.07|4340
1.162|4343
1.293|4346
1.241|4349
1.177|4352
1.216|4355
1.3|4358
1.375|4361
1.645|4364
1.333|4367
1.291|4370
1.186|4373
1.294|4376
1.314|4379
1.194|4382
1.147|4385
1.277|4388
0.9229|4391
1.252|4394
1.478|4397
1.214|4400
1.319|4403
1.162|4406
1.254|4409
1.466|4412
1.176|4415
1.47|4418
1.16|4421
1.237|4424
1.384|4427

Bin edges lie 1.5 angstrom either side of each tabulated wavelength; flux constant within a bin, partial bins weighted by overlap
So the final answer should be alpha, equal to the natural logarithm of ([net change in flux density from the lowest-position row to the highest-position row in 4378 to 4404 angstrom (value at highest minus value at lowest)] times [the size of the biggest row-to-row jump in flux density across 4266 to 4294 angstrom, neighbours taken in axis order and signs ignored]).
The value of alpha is -6.2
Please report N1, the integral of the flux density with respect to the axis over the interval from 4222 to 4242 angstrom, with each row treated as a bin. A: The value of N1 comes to 25.0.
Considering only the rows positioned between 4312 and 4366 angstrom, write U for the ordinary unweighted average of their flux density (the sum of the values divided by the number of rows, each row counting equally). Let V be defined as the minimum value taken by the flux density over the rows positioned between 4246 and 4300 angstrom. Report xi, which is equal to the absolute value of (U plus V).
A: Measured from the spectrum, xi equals 2.12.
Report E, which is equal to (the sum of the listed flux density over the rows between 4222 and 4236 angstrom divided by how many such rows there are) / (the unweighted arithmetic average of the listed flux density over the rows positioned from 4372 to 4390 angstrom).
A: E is 1.03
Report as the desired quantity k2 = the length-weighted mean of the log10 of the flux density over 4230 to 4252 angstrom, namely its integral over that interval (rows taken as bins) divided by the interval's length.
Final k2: 0.07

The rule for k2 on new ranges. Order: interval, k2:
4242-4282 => 0.06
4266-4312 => 0.04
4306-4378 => 0.09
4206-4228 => 0.11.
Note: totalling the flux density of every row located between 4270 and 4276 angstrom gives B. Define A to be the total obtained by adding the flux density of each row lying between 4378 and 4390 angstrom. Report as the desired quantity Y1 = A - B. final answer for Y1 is 3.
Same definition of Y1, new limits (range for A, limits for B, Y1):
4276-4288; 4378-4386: 1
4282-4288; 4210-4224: -4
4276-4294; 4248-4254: 4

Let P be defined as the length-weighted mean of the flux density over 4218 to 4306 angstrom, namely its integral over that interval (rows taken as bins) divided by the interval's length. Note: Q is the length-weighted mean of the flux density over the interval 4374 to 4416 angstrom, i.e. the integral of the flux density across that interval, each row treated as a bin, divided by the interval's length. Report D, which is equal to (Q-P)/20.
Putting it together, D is 0.004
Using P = 1.16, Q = 1.25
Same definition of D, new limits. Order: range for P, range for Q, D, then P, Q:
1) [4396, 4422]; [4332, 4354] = -0.003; 1.30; 1.23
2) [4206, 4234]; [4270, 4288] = -0.009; 1.30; 1.13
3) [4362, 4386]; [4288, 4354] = -0.007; 1.31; 1.16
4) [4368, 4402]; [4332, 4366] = 0.003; 1.24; 1.29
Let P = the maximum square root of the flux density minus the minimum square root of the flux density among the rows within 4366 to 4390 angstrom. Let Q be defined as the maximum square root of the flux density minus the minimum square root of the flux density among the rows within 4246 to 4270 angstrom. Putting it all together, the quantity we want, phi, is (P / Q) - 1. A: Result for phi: -0.05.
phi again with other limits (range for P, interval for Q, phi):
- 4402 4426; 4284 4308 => -0.50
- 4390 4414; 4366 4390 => 2.05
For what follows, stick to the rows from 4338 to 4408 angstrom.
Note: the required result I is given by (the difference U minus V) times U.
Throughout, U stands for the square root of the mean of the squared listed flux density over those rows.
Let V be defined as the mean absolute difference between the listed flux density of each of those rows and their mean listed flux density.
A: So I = 1.47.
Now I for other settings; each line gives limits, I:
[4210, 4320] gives 1.21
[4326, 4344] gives 1.55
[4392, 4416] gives 1.55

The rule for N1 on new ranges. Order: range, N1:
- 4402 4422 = 25.8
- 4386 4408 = 27.1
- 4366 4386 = 25.0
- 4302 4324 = 23.0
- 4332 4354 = 27.1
